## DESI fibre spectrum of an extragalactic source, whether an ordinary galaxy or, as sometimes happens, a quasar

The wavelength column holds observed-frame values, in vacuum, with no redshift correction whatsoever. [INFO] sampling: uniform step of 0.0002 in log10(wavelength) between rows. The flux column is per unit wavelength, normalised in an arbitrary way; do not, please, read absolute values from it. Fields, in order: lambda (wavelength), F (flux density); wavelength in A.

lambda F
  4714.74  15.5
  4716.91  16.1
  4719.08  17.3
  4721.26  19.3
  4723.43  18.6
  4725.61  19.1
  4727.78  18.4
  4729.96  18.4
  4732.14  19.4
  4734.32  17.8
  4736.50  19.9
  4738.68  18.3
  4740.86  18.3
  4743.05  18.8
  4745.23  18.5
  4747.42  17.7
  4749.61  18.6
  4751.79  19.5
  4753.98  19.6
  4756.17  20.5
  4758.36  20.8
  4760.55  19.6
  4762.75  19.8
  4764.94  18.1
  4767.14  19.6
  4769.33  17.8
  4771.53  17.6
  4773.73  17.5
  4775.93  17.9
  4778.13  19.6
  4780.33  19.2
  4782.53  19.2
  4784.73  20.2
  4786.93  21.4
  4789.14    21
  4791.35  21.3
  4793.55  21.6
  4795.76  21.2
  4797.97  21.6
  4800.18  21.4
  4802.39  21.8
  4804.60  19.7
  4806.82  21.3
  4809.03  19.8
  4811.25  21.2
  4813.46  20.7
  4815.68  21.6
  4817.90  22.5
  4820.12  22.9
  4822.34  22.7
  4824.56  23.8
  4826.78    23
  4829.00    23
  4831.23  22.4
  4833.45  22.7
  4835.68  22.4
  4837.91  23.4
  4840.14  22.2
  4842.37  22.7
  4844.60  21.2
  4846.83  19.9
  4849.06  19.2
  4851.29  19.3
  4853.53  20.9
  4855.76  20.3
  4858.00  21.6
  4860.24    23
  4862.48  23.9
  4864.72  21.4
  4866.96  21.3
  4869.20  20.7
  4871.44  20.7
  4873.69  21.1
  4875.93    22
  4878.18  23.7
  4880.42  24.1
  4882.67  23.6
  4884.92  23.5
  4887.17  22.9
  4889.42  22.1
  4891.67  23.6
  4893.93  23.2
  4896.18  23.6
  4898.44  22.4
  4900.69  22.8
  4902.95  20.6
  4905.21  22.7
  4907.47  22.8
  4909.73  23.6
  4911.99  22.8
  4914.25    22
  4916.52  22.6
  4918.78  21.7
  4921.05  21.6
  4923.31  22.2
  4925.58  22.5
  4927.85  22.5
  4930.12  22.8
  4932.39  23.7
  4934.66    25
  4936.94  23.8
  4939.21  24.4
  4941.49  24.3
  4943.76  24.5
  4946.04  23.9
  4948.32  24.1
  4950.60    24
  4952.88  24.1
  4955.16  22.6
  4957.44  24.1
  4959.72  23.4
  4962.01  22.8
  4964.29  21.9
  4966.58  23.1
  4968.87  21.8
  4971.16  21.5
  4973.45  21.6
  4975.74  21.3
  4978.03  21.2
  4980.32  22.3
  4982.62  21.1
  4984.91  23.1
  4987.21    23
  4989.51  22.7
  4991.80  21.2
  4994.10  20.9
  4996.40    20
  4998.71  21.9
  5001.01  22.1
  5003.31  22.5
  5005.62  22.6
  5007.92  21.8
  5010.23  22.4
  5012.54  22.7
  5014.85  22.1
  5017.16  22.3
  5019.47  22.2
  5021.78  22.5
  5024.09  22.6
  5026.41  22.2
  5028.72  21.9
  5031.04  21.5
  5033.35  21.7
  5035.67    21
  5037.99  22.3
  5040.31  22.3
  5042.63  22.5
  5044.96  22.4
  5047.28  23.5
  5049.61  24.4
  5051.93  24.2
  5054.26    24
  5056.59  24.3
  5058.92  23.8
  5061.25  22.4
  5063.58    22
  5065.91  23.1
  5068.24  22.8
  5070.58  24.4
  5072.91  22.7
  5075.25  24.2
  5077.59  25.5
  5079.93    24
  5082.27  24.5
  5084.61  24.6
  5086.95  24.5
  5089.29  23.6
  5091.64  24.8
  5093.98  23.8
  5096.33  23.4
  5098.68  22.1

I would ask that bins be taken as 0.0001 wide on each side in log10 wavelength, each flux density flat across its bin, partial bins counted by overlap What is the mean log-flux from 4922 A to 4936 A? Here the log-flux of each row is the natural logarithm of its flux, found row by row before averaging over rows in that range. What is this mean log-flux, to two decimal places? 3.14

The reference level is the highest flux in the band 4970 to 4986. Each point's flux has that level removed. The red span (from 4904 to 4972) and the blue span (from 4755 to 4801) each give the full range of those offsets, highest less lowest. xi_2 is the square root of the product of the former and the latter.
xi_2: 3.8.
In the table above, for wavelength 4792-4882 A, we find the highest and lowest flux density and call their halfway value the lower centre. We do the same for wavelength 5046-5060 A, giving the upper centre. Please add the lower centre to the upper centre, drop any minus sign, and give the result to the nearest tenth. 45.6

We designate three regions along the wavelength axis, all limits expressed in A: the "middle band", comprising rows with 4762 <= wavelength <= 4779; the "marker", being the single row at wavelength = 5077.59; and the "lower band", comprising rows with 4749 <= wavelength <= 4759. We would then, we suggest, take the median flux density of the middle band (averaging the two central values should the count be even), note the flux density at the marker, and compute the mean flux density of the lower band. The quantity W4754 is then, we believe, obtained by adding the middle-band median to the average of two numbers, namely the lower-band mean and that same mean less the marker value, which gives 25.1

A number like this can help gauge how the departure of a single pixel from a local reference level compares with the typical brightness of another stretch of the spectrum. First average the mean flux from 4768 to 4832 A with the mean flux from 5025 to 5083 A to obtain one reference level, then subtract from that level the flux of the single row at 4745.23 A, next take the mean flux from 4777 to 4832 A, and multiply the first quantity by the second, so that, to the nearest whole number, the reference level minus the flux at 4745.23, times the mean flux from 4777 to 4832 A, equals 74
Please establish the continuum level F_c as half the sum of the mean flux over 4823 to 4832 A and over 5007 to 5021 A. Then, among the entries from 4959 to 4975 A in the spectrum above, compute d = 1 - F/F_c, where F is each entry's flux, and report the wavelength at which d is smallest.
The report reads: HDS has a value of 4959.72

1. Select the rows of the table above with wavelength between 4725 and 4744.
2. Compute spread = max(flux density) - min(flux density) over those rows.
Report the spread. 2.1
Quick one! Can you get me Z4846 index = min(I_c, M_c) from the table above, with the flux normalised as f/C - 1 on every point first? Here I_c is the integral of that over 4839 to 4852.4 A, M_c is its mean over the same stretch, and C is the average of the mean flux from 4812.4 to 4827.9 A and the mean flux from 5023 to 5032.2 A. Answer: -0.91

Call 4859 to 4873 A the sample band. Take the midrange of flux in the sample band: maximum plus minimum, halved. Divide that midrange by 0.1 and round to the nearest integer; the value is 223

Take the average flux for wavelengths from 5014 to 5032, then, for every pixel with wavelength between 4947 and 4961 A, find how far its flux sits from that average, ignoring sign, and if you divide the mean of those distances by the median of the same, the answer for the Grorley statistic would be 0.82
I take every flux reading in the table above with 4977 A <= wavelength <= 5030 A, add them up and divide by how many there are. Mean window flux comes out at 22.1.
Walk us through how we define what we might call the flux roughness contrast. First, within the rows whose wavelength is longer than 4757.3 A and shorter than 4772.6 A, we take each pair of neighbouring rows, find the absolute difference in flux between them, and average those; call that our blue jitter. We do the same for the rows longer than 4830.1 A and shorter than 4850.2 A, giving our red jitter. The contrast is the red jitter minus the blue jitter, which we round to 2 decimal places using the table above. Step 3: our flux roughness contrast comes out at -0.25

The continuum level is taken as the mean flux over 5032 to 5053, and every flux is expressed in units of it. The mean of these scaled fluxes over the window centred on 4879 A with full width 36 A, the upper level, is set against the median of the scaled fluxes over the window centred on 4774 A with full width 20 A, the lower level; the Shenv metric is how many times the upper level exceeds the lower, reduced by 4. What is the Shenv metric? -2.75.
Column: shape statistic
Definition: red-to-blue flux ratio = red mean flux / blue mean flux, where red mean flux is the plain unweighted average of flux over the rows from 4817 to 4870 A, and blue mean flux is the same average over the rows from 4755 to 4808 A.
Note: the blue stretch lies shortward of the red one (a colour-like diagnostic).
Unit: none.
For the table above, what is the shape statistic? 1.10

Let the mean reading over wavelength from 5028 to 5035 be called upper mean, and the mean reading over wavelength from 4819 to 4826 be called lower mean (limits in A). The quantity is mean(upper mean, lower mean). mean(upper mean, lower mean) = 22.4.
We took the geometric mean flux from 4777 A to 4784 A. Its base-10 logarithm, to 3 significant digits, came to 1.29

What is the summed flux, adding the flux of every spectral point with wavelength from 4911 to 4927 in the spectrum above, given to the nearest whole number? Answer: 155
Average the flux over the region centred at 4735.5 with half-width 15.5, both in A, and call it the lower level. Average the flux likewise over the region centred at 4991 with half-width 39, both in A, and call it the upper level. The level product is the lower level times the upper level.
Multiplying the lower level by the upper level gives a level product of 414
